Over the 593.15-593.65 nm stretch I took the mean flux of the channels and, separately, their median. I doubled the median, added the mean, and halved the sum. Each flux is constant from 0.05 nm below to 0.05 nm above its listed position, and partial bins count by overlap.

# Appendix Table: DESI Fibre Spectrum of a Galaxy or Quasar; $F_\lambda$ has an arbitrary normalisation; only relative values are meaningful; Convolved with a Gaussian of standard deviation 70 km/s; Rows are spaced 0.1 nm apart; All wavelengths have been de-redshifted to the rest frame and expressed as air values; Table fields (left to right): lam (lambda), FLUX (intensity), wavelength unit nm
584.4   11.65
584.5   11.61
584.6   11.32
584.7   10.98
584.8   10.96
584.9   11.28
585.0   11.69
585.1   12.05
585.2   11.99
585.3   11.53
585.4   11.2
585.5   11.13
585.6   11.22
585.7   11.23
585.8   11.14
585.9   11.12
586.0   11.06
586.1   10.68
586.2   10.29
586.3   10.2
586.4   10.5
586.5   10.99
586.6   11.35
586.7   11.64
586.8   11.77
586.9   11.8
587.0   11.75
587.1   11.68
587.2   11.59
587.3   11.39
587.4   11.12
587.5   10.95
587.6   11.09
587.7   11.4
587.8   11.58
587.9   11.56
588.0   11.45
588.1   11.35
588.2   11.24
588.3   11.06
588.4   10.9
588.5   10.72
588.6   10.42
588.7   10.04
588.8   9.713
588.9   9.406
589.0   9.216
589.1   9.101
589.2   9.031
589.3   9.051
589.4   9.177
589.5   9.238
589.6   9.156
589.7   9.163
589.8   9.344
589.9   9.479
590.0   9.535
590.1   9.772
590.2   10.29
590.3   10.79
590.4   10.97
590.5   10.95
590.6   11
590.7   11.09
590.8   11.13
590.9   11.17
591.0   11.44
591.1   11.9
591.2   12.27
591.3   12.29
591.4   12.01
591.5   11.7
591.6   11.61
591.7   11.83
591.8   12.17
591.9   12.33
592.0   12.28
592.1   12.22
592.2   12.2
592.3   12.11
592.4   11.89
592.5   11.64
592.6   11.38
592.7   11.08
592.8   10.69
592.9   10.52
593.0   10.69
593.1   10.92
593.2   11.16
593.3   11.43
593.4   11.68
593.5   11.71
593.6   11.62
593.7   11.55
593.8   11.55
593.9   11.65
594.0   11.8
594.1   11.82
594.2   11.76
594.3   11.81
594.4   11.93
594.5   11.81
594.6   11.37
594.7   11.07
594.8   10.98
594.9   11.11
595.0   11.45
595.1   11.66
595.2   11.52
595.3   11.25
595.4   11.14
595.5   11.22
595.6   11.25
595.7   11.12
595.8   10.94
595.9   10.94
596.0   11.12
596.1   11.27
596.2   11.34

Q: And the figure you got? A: 17.4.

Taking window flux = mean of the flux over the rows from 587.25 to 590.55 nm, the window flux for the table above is 10.3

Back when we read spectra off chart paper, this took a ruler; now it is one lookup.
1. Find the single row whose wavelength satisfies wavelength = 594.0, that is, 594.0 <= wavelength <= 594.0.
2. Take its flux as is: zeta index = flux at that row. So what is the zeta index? 11.8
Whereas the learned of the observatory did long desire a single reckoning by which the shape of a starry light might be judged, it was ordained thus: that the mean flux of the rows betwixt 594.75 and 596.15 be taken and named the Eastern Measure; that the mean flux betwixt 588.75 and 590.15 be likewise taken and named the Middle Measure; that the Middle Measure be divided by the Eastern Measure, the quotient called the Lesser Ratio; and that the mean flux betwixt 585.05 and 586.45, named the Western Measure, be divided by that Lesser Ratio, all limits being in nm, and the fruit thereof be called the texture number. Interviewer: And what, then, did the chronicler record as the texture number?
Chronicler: 13.4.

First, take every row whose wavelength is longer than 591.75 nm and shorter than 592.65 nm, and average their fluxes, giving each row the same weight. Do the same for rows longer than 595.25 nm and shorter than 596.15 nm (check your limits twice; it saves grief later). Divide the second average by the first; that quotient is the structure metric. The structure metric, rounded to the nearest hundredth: 0.93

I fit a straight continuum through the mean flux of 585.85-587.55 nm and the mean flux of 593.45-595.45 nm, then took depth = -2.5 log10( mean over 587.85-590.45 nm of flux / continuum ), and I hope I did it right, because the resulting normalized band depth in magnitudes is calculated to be 0.13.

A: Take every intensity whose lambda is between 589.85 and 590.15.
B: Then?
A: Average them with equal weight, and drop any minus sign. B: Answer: 9.6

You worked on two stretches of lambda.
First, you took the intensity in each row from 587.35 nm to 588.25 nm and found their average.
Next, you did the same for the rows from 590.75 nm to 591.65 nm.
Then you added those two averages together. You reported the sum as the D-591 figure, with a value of 23.0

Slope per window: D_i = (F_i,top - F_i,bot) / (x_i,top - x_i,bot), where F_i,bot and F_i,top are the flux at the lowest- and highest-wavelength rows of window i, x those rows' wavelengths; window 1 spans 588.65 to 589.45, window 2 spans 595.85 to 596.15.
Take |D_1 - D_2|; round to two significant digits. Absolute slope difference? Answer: 2.9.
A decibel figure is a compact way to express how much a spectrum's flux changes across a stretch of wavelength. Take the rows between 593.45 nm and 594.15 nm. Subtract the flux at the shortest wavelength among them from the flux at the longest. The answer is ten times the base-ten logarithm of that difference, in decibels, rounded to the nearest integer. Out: -10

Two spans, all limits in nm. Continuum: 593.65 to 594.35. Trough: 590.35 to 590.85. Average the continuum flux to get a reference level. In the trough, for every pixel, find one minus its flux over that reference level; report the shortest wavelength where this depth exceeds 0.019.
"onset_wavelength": 590.4 nm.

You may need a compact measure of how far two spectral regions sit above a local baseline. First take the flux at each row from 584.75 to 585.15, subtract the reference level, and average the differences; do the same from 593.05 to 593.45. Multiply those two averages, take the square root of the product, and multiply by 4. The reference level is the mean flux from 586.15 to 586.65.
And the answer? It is 2.9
